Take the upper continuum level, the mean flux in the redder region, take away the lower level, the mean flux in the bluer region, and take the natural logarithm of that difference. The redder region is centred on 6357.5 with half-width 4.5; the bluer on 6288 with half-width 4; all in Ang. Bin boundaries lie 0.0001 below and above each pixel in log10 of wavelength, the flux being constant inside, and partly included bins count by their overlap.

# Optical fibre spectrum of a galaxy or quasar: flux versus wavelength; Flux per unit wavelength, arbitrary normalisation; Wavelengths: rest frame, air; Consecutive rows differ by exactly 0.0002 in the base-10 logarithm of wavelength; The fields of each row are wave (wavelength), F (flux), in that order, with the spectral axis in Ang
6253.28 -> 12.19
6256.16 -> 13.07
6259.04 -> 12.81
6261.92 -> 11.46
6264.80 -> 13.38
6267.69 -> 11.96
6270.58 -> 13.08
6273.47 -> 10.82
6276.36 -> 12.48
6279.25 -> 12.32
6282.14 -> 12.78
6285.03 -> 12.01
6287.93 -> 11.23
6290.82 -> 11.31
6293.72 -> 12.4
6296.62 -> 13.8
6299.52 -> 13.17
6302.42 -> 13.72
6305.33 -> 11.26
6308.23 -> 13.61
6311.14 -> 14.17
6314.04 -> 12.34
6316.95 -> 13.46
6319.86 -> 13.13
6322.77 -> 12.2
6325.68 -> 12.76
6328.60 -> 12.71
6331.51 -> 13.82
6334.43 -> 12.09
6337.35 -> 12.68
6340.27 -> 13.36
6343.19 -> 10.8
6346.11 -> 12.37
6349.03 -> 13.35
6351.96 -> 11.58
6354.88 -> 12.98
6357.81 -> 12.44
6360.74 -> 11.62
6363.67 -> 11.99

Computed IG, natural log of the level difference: -0.2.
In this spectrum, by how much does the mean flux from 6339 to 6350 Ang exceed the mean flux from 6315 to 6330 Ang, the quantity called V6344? -0.4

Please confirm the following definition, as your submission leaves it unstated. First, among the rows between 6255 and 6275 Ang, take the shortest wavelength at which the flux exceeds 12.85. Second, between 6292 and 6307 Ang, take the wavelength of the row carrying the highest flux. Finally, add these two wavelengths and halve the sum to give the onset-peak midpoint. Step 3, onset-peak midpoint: 6276.4 Ang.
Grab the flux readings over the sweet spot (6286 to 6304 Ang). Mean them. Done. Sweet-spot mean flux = 12.6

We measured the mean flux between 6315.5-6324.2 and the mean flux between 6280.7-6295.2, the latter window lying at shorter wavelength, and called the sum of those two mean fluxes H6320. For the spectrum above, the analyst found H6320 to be 24.88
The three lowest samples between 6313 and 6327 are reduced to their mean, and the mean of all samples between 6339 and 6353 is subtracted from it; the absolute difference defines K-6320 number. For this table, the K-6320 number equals 0.1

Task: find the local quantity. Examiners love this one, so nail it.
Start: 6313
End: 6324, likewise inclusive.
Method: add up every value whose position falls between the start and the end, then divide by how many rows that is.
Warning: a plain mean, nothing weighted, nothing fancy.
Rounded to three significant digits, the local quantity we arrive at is 12.8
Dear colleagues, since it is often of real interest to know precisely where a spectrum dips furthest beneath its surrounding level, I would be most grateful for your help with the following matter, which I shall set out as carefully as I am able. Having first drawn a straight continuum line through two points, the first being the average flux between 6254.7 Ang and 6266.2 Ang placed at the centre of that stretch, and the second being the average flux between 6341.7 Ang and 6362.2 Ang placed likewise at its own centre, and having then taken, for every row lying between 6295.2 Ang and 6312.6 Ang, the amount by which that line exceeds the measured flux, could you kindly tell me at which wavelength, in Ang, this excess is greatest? 6305.33 Ang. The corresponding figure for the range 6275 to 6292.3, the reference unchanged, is 6287.93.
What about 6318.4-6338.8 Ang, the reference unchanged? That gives 6334.43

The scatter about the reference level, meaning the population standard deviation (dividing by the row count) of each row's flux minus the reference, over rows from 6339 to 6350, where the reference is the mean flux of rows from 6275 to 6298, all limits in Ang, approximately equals 1.04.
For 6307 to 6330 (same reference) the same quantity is 0.63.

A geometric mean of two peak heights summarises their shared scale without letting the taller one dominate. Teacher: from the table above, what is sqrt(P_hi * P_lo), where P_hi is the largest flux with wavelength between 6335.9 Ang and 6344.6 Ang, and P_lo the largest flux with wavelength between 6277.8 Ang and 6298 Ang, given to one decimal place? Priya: 13.6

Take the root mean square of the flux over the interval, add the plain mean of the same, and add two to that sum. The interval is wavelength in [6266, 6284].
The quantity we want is 26.5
